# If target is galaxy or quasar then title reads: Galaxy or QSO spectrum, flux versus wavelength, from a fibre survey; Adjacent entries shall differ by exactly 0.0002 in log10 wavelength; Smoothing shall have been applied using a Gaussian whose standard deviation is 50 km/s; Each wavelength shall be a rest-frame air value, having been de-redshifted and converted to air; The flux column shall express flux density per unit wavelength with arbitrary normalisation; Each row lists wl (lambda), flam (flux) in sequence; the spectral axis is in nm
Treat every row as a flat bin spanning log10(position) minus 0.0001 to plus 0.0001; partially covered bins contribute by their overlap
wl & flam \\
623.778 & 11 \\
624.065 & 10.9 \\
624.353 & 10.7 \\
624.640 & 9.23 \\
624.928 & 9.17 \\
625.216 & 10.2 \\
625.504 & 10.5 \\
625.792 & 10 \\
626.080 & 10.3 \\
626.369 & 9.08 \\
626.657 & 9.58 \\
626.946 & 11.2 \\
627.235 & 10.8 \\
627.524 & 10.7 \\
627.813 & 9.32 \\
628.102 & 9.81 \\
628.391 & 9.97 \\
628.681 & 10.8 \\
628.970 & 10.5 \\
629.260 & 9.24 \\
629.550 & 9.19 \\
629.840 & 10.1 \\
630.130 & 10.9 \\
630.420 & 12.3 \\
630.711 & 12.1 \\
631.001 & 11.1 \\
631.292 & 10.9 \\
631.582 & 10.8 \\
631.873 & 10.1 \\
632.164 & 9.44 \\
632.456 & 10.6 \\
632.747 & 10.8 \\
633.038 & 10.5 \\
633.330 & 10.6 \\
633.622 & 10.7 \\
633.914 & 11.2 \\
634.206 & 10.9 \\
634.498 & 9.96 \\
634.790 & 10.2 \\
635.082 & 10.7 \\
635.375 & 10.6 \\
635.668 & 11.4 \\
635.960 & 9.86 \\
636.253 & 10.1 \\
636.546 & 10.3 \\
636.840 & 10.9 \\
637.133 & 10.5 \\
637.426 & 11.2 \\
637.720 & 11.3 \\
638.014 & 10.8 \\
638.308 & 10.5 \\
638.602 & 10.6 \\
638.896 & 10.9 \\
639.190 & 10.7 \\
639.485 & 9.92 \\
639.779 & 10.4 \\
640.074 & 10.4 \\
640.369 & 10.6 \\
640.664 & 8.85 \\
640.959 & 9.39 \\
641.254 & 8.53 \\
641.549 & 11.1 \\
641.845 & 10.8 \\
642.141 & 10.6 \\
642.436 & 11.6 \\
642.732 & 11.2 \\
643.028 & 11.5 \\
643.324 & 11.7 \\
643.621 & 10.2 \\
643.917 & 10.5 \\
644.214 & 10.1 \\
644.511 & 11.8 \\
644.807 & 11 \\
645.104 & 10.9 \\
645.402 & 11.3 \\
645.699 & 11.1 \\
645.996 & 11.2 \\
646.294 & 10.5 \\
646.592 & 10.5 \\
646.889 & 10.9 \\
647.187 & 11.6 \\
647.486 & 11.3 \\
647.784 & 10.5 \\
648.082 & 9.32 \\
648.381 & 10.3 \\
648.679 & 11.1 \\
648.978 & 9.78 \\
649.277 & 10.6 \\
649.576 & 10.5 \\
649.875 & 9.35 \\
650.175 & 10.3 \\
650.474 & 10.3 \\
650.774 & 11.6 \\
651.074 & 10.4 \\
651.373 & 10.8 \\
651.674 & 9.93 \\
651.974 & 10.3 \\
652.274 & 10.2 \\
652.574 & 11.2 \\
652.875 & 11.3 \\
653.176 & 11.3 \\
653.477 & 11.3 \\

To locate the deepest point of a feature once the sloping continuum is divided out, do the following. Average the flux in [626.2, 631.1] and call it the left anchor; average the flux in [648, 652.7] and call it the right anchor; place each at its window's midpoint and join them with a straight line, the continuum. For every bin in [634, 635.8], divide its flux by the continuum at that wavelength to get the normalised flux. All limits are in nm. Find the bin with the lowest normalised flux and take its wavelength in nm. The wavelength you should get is 634.498 nm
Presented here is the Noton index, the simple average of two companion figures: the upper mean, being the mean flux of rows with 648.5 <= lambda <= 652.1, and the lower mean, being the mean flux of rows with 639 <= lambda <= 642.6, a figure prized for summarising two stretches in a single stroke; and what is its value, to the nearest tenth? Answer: 10.3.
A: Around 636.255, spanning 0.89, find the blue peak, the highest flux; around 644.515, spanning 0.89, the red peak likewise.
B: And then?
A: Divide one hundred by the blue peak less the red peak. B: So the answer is -67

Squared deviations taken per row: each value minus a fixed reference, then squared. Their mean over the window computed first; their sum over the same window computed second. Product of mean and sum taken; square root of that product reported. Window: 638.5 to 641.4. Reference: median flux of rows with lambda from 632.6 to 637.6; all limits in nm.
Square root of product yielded 3.0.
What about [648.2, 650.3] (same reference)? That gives 1.0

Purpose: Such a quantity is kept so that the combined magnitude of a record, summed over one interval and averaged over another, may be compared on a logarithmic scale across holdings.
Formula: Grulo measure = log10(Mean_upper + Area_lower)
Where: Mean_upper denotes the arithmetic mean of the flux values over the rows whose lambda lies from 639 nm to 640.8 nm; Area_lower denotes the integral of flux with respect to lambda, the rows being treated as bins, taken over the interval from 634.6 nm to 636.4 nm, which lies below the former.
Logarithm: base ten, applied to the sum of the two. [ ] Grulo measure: 1.46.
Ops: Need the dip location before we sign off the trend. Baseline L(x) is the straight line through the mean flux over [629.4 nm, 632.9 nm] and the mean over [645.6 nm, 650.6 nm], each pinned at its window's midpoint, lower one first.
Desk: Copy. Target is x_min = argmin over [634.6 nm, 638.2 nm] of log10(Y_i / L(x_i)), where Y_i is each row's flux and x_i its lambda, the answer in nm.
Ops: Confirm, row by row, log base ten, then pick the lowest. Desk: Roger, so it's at 635.960 nm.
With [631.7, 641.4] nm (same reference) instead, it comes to 641.254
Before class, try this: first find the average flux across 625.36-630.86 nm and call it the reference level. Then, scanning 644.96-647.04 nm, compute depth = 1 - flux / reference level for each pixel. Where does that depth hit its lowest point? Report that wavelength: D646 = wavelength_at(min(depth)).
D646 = 645.402 nm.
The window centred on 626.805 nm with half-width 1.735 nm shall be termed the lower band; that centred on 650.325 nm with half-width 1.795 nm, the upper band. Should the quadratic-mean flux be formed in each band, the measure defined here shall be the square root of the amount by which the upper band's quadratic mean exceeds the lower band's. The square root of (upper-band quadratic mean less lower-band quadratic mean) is 0.5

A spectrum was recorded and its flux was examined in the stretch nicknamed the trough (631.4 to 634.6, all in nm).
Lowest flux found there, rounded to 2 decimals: 9.44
